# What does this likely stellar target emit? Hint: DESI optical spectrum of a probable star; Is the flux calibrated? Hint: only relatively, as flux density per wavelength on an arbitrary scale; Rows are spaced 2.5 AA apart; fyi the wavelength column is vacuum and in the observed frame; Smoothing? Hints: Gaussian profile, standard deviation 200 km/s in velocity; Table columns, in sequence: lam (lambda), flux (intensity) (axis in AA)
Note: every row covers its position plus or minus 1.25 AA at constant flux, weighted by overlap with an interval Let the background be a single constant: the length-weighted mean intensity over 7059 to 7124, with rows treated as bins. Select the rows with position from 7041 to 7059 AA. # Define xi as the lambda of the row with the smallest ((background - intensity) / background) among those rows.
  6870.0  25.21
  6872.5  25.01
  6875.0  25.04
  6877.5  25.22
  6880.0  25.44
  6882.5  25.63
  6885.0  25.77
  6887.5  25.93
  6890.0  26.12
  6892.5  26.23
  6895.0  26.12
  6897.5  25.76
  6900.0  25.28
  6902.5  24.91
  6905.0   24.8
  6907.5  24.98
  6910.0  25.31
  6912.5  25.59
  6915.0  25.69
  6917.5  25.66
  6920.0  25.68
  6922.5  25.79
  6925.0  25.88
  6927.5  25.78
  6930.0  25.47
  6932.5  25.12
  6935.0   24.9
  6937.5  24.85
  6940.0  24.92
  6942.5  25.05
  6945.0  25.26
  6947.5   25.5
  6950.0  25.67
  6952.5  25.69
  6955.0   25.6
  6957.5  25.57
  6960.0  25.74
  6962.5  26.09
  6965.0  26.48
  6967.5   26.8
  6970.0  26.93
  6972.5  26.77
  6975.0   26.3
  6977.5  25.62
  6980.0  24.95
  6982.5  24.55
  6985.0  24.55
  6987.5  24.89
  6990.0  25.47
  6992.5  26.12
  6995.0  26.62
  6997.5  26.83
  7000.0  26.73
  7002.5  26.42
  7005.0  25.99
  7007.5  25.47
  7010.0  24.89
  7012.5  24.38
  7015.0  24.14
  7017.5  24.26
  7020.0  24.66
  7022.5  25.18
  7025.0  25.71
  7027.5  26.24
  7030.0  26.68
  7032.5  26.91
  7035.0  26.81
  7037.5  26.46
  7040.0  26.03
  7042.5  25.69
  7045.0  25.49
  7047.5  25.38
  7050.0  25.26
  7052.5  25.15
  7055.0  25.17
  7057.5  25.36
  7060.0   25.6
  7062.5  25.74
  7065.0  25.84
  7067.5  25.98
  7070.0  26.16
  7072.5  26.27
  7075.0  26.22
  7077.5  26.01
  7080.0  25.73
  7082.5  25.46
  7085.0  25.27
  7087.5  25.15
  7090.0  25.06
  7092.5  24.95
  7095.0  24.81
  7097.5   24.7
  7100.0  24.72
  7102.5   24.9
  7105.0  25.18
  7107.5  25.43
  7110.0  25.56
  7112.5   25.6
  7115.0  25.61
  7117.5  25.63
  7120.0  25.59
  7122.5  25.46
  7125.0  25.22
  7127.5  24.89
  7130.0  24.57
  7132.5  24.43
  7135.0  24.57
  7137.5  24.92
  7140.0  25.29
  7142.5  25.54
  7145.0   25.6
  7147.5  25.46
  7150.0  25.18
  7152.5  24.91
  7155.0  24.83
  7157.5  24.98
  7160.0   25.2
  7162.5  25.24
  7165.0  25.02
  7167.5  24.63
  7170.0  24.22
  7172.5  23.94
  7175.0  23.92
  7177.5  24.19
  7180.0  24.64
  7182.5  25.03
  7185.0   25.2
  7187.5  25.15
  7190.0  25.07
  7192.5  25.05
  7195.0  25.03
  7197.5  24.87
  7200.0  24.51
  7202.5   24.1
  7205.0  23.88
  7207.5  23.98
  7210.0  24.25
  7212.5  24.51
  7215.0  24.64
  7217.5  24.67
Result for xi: 7042.5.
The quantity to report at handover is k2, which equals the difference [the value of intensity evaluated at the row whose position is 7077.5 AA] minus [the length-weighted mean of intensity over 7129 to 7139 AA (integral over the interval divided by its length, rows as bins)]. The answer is 1.4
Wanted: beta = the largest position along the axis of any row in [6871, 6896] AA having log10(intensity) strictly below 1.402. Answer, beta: 6877.5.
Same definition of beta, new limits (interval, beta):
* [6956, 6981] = 6980.0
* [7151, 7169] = 7167.5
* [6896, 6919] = 6907.5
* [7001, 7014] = 7012.5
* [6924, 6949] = 6942.5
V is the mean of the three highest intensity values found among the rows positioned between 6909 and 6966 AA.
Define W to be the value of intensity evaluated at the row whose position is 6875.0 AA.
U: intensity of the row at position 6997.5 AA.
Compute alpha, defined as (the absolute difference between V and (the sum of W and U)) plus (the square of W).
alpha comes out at 653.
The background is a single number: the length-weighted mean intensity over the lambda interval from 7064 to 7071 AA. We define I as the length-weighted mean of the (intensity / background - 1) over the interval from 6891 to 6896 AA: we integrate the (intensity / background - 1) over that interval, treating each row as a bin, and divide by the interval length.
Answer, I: 0.007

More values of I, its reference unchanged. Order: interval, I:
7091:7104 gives -0.045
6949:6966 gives -0.006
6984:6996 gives -0.018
